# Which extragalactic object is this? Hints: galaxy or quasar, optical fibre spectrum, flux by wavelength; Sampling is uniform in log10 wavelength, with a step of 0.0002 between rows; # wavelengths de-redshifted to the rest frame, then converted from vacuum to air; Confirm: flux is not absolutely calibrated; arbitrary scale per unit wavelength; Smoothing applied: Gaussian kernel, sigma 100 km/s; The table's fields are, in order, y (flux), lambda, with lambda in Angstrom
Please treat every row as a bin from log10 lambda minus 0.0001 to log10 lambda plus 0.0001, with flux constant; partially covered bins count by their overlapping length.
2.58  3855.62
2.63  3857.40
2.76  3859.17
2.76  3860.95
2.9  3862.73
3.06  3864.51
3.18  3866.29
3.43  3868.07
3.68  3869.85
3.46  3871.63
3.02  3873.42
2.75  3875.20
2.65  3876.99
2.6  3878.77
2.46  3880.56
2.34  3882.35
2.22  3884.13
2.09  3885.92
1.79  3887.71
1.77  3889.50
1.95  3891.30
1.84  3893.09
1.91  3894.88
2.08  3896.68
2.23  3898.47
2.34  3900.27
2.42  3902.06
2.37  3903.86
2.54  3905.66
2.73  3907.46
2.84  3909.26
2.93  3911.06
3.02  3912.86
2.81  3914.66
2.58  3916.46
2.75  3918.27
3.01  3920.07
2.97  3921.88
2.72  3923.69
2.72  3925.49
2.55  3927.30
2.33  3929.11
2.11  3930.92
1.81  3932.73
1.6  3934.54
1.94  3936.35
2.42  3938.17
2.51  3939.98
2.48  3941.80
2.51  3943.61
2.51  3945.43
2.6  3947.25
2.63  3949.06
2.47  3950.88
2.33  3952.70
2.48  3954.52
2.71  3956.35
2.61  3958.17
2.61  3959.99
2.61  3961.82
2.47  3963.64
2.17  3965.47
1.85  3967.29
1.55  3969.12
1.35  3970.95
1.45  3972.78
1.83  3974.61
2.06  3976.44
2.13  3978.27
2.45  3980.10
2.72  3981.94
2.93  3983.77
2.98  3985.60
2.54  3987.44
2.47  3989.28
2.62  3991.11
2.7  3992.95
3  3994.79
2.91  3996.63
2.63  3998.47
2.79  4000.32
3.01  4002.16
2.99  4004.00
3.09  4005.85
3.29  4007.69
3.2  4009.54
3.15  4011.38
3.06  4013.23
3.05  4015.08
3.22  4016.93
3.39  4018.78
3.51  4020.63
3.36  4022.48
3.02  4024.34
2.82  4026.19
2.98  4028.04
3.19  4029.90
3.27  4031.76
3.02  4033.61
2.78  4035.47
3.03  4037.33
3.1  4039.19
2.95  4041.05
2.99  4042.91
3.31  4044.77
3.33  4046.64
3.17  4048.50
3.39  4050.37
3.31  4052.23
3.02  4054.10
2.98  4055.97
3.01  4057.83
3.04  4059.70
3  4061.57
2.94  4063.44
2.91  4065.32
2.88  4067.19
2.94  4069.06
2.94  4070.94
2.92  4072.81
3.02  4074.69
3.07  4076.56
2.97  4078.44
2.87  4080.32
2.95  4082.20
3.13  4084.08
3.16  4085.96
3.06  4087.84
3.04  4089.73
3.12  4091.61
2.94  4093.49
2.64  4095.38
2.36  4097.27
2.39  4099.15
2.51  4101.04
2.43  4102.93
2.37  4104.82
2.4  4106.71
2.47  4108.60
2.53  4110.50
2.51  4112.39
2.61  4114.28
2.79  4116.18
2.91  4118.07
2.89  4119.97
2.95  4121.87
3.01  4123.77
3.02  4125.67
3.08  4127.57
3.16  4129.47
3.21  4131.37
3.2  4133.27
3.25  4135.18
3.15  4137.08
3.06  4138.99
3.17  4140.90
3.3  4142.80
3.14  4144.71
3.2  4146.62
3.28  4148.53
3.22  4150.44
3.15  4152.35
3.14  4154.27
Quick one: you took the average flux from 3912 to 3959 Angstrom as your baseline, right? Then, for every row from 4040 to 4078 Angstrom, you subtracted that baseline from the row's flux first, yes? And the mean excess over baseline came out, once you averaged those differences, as 0.5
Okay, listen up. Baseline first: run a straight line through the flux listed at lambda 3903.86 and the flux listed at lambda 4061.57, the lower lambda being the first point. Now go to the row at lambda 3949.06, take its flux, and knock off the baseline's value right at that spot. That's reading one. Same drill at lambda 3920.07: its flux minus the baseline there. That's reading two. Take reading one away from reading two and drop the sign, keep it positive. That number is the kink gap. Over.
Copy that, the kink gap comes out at 0.50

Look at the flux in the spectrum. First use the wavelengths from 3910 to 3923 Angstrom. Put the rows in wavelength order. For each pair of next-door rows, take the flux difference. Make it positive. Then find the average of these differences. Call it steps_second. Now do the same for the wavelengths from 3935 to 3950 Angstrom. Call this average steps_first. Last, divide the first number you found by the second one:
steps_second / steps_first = 1.6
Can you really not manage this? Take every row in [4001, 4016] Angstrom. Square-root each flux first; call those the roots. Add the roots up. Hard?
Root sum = 14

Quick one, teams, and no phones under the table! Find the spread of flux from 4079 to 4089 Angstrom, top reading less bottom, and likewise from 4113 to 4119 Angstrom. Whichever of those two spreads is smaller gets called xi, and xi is 0.29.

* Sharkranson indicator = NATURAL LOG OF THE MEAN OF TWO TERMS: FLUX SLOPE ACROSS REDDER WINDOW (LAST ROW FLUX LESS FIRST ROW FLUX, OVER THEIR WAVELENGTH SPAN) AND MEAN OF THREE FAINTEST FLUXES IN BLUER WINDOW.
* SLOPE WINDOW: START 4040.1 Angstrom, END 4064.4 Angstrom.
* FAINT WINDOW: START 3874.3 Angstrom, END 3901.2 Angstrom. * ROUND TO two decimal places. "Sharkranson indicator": -0.11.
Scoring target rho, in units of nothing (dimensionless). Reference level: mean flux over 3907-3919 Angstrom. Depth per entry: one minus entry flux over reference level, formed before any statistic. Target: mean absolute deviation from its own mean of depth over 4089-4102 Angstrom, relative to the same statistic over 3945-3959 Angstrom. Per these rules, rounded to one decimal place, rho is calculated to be 2.9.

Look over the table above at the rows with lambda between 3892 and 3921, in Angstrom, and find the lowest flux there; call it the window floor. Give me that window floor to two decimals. 1.84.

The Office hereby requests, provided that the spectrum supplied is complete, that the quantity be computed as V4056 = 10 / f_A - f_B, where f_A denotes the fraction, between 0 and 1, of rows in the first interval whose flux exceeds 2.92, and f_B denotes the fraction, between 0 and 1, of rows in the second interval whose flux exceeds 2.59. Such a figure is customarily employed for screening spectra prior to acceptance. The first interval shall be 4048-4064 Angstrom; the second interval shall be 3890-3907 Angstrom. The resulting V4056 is 10.0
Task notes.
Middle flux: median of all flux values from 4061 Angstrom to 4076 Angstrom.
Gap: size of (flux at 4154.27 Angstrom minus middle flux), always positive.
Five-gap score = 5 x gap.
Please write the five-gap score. 1.0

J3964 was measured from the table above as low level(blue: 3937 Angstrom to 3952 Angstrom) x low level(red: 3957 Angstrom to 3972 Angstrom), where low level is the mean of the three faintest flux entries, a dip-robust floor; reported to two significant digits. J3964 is 3.9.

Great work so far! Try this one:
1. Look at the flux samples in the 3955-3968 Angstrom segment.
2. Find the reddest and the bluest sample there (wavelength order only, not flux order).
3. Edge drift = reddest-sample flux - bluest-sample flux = -0.9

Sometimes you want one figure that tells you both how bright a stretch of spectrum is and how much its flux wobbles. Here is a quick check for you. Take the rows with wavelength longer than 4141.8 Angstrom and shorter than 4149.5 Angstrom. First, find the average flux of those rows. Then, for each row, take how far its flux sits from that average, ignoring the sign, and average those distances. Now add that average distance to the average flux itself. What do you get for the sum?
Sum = 3.29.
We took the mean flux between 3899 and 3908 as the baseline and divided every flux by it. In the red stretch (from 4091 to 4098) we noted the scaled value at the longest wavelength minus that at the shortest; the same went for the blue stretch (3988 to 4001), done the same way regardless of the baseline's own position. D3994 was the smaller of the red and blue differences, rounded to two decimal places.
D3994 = -0.31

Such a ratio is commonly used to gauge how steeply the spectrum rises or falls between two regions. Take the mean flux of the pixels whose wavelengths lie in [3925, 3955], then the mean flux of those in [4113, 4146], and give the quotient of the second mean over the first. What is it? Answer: 1.30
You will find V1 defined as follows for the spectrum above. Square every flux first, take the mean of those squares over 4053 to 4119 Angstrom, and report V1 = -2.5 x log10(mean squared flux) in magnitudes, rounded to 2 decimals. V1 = -2.26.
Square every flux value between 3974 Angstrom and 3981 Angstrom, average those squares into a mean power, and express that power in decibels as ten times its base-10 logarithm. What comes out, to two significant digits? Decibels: 6.6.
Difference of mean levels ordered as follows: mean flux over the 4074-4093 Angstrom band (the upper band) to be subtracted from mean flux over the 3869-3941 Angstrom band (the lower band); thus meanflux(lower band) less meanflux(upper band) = -0.57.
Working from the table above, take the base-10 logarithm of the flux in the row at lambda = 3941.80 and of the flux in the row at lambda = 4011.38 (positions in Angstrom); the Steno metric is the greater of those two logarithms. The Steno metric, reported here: 0.498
